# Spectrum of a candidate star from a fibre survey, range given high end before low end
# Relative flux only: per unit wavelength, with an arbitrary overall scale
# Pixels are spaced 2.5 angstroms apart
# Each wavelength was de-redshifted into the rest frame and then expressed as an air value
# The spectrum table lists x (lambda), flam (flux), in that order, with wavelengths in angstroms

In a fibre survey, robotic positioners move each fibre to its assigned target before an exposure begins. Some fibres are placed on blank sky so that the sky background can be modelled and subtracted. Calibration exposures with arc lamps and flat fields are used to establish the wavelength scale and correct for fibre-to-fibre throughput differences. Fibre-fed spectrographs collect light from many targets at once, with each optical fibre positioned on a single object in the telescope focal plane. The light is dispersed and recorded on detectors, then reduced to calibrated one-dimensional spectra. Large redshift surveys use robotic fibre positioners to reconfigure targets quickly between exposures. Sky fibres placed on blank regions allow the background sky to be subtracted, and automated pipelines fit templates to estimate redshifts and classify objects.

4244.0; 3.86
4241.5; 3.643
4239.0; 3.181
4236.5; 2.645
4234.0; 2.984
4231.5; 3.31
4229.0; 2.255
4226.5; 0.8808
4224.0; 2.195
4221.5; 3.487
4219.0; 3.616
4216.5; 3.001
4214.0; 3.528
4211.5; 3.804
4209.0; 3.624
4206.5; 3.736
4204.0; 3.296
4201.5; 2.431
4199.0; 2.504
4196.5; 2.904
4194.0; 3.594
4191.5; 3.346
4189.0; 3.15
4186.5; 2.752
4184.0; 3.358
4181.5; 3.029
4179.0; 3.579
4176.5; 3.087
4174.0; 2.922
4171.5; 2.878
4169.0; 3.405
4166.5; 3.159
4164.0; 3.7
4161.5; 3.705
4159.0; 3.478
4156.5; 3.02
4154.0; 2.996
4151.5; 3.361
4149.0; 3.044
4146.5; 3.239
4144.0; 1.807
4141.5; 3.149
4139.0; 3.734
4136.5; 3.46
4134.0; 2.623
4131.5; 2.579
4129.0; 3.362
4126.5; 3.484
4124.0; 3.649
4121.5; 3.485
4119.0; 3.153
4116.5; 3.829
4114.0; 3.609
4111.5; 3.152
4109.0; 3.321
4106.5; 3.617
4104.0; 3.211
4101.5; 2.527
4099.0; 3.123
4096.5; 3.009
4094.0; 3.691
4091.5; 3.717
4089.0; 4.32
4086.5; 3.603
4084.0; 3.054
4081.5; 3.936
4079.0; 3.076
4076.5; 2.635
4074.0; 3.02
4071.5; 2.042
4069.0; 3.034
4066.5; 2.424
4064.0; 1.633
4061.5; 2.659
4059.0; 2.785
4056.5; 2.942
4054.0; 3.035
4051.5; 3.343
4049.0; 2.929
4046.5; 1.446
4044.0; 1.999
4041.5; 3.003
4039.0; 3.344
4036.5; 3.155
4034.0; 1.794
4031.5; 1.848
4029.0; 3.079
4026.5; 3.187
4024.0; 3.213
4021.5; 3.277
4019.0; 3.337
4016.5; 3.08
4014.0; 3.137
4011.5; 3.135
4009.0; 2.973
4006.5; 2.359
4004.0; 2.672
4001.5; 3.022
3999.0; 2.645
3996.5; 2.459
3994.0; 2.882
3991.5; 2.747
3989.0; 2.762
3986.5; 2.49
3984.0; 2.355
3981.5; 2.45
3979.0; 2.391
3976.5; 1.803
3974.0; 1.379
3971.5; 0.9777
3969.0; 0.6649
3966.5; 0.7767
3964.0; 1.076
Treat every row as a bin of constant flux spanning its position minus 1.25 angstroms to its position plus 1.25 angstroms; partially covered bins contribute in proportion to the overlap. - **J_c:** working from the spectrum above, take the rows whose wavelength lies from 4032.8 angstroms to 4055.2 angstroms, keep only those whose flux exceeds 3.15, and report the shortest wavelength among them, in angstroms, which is 4036.5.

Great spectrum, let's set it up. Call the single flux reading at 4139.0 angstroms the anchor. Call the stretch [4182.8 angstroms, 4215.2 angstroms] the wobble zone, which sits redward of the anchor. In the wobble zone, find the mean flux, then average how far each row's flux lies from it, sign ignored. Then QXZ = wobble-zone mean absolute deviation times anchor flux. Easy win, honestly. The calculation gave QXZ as 1.4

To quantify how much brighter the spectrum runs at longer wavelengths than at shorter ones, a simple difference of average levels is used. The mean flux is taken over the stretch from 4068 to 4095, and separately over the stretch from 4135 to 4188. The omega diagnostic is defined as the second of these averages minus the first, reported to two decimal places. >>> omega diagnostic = -0.10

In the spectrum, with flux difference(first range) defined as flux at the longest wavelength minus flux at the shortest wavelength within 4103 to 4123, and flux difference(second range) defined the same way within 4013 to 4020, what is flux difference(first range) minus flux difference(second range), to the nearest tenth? 0.1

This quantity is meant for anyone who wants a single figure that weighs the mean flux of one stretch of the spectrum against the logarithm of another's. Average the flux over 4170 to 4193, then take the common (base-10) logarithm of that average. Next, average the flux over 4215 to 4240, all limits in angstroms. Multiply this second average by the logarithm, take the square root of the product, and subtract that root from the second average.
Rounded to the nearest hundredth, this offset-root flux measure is 1.59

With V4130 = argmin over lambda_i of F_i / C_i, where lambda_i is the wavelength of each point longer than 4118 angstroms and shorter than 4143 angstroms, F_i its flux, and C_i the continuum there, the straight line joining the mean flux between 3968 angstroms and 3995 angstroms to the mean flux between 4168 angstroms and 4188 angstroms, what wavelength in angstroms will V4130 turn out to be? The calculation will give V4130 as 4131.5 angstroms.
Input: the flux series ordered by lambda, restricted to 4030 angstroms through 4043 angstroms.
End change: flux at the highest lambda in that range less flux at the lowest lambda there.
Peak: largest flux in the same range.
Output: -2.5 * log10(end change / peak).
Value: 1.2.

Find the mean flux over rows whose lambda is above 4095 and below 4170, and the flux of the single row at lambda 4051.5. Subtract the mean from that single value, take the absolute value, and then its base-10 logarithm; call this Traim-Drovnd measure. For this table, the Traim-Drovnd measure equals -0.96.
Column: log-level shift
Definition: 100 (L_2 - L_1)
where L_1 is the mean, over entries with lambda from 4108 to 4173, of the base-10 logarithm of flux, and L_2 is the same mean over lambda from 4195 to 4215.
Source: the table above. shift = 0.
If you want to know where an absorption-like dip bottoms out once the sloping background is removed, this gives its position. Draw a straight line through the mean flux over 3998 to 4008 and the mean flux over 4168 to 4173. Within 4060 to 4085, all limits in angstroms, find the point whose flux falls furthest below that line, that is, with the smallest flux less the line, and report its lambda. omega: 4064.0 angstroms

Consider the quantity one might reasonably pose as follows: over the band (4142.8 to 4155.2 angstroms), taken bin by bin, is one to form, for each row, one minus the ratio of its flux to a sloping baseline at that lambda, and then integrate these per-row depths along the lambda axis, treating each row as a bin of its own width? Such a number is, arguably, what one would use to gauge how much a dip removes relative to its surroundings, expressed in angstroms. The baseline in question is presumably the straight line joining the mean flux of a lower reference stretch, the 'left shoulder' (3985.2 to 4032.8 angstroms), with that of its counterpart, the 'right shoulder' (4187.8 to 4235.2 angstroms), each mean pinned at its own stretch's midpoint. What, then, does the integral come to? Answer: 0.4 angstroms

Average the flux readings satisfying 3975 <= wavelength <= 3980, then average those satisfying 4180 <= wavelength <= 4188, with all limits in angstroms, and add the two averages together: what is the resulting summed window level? 5.1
